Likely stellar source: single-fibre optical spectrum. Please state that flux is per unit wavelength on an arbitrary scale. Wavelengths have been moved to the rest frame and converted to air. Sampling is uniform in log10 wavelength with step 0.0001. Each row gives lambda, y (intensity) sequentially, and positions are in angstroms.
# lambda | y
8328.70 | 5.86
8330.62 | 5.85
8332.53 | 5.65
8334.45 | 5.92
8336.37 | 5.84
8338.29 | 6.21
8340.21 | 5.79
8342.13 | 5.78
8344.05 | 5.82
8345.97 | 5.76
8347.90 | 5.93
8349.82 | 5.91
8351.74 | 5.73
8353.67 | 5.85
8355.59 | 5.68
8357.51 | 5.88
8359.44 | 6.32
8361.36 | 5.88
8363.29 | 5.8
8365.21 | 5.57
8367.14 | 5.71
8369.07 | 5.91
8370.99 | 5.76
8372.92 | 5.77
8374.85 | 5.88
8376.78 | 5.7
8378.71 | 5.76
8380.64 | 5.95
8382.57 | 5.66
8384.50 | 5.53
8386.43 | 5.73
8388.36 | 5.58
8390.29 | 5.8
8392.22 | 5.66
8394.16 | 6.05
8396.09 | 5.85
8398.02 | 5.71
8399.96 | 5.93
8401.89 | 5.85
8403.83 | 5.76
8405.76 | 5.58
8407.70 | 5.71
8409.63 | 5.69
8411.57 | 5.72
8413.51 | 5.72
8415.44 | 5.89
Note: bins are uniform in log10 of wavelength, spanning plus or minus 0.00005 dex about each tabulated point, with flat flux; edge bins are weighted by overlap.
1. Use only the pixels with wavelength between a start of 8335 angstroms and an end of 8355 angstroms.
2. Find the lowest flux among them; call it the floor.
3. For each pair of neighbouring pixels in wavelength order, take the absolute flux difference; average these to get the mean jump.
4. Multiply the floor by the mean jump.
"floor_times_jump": 0.88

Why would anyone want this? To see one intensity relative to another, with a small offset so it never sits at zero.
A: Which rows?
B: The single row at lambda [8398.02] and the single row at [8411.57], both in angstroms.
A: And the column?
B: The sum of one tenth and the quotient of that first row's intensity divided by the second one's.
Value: 1.10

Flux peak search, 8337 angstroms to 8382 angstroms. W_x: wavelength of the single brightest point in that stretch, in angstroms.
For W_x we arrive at 8359.44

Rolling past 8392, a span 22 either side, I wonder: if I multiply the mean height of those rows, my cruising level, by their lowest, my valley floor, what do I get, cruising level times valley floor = 31.8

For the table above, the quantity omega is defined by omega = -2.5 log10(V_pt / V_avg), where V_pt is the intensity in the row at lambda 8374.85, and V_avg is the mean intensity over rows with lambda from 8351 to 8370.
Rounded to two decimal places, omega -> -0.01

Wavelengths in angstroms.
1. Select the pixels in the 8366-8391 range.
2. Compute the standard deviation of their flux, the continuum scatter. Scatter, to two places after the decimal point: 0.12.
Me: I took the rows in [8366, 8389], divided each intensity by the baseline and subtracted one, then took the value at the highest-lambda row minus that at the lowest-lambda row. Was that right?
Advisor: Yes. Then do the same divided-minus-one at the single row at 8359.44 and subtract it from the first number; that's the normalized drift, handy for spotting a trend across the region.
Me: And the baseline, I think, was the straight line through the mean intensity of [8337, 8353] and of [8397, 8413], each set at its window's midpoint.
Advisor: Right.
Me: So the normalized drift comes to -0.10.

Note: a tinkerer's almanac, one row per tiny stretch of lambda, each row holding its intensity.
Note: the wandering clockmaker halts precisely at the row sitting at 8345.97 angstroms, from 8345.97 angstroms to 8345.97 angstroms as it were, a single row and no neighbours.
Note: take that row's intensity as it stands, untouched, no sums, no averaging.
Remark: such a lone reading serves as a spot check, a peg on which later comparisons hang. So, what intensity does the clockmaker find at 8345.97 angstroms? 5.76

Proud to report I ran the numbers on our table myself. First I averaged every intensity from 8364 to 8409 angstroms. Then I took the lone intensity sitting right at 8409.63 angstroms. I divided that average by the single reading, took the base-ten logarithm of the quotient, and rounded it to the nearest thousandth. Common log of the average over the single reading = 0.005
